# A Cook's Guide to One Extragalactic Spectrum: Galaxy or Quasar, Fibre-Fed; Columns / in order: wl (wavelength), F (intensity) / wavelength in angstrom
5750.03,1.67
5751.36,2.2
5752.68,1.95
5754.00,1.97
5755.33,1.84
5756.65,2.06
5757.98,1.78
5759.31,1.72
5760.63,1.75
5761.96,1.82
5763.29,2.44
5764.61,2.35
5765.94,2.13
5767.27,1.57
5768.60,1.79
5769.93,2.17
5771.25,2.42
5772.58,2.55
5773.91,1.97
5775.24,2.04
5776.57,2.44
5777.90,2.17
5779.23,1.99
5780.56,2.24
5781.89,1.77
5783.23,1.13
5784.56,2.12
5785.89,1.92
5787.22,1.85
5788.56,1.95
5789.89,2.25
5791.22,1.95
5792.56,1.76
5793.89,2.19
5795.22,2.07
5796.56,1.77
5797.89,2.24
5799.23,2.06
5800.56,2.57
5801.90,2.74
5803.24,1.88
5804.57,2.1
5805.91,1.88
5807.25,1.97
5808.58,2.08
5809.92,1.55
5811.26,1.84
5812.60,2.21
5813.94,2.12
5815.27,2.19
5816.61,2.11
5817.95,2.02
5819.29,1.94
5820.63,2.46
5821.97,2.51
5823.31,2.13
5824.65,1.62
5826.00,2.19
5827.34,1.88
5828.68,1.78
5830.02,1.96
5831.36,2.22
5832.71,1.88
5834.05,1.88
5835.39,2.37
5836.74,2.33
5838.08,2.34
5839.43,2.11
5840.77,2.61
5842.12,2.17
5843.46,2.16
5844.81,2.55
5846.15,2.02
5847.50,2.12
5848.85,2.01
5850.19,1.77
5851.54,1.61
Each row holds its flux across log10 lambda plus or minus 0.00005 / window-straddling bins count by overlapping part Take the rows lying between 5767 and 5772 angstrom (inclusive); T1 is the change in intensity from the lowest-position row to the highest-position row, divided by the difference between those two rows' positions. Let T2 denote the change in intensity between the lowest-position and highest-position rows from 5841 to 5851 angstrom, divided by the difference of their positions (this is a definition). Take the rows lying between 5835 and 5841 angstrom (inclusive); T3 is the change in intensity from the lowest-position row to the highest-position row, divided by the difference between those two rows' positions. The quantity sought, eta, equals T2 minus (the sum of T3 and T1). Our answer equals -0.3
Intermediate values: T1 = 0.21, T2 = -0.05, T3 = 0.045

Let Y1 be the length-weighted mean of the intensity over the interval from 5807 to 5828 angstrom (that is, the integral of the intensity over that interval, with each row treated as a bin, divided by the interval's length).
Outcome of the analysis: 2.05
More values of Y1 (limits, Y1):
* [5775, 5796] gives 1.99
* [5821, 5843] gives 2.13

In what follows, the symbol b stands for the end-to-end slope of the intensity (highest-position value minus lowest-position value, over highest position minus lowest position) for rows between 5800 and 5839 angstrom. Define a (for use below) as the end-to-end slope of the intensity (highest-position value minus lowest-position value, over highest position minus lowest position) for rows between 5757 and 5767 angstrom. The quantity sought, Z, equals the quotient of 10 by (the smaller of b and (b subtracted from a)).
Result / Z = -1631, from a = 0.044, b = -0.006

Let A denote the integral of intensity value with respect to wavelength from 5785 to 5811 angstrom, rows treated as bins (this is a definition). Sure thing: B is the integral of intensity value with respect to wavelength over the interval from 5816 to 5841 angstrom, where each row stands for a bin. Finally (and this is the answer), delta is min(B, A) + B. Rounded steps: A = 53.0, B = 52.9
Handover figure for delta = 106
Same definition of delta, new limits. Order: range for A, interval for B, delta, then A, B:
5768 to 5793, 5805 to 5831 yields 103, 50.7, 52.7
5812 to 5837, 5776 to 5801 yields 101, 52.3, 50.4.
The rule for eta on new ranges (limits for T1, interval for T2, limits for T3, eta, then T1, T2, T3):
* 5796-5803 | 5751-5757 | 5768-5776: -0.2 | 0.18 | -0.03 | 0.038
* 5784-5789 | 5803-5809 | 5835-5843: 0.1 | -0.04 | 0.04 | -0.030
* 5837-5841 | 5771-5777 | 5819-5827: -0.1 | 0.10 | 0.00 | 0.037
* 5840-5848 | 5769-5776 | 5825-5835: 0.1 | -0.07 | -0.02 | -0.039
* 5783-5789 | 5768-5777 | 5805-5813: -0.1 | 0.15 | 0.08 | 0.049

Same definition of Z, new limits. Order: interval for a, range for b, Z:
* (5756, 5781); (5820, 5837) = -1239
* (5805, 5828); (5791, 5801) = -151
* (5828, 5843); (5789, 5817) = -1909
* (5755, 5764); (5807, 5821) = 273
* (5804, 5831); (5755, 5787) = -1232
